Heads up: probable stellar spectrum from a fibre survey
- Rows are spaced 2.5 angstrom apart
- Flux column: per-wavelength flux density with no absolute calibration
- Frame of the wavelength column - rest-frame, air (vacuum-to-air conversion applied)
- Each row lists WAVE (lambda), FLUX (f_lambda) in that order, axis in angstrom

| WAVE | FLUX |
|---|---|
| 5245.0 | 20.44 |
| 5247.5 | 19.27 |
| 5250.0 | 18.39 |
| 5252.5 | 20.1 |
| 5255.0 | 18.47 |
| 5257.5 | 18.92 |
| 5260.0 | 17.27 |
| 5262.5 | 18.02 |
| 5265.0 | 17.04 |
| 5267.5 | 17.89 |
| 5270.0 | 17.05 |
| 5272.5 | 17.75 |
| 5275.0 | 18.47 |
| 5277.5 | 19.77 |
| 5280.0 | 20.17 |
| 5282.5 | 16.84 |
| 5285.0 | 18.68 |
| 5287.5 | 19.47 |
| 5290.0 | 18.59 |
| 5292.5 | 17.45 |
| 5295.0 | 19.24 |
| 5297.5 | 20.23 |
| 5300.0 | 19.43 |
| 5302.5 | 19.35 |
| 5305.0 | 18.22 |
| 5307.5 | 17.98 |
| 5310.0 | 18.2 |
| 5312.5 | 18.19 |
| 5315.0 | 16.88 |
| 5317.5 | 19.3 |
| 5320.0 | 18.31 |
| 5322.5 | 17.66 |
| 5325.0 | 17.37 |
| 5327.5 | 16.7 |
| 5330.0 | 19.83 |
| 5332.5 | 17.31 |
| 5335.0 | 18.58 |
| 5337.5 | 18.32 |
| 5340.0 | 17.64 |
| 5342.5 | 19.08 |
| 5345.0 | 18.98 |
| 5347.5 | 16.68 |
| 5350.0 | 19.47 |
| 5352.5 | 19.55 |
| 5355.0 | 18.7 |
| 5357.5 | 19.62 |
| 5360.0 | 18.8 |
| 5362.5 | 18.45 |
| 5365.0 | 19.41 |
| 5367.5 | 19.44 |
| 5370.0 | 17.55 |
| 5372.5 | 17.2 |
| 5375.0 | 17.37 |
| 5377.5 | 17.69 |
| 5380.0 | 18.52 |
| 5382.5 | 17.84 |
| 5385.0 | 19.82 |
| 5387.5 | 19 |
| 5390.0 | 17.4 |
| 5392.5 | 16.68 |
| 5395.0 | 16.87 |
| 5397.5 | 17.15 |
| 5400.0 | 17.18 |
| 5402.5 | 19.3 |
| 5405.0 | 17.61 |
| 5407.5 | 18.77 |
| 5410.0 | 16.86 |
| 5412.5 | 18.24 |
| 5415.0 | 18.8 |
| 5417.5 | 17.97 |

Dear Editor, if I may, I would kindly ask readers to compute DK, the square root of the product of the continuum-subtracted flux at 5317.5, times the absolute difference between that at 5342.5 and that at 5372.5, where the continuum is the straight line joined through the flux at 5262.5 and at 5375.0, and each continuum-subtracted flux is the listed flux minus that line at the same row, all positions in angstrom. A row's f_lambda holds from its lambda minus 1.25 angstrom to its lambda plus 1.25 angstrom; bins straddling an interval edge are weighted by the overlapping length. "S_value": 1.7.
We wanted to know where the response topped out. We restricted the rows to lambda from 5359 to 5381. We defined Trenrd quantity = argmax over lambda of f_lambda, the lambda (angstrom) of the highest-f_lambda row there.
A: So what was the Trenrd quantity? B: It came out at 5367.5 angstrom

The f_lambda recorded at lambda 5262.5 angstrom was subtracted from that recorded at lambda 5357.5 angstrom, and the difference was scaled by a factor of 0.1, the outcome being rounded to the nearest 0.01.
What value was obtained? 0.16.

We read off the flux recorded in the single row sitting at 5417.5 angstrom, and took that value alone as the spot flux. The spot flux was 17.97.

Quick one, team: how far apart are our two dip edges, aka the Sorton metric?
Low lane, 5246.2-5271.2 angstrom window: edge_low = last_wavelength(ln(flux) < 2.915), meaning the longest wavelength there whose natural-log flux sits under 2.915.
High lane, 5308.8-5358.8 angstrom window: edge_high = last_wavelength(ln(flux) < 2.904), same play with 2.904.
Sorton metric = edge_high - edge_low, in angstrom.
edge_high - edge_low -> 77.5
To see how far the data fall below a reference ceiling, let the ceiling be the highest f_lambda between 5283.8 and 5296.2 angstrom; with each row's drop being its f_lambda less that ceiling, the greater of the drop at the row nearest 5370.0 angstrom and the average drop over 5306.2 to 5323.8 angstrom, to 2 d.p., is -1.40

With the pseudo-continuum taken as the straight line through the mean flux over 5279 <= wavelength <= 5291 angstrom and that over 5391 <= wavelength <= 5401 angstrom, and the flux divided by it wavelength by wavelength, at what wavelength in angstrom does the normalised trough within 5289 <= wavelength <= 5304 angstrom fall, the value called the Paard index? 5292.5 angstrom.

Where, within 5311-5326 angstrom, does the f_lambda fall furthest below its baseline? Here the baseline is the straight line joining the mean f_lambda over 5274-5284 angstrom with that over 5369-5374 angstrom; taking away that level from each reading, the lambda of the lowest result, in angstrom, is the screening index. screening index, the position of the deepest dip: 5315.0 angstrom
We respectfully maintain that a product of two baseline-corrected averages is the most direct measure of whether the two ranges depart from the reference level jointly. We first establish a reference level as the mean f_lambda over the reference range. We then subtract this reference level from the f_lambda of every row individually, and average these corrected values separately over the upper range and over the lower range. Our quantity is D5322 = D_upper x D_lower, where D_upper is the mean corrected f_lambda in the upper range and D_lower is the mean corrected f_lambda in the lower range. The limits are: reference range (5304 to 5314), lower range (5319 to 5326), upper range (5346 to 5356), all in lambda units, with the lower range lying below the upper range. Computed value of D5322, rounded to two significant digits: -0.17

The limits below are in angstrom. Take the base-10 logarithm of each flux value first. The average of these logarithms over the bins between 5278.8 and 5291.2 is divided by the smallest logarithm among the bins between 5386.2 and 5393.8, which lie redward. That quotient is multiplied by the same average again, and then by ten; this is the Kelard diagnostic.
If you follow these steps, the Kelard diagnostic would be 13.2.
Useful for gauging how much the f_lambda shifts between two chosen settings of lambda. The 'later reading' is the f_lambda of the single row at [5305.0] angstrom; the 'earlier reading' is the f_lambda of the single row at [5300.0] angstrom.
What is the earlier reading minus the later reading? 1.2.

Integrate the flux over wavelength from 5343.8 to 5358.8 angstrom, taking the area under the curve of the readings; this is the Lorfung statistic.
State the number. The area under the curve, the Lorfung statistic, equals 282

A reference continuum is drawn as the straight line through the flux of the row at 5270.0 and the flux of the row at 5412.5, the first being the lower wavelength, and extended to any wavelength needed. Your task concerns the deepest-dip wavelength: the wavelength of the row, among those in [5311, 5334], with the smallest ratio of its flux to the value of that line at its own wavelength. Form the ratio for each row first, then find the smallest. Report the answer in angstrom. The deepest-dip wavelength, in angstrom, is 5327.5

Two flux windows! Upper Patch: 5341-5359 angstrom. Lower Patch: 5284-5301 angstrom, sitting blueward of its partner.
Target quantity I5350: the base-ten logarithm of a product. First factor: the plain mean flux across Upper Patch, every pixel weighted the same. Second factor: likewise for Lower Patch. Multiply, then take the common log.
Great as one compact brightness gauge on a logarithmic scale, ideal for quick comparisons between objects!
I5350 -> 2.55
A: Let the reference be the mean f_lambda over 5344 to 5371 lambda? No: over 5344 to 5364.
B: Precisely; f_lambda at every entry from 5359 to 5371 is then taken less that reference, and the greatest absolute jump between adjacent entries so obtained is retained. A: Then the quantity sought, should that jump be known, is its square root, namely 1.4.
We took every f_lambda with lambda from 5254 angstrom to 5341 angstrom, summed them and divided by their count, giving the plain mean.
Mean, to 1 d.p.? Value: 18.3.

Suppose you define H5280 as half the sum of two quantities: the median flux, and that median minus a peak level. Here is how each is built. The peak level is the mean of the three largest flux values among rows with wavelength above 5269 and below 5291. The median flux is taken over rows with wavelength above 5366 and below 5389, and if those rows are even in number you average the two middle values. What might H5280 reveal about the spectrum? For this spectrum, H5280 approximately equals 7.94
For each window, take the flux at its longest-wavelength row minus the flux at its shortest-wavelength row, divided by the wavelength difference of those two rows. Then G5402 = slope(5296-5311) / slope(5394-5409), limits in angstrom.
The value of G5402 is -1.1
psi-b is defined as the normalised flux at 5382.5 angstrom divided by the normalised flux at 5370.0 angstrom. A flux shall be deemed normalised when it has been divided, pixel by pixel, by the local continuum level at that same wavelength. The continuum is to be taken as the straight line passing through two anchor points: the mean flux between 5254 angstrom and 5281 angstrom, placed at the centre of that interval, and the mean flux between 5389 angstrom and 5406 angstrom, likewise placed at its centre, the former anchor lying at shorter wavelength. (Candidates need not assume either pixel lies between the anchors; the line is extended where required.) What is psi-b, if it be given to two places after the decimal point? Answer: 1.02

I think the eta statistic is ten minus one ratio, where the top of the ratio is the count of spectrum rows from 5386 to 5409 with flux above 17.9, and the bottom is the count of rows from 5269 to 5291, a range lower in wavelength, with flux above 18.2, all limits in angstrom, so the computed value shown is 9.50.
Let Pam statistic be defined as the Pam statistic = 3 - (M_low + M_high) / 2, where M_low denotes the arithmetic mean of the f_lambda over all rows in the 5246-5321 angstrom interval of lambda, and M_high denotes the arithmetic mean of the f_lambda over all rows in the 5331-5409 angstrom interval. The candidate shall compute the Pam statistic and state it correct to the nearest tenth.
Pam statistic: -15.4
